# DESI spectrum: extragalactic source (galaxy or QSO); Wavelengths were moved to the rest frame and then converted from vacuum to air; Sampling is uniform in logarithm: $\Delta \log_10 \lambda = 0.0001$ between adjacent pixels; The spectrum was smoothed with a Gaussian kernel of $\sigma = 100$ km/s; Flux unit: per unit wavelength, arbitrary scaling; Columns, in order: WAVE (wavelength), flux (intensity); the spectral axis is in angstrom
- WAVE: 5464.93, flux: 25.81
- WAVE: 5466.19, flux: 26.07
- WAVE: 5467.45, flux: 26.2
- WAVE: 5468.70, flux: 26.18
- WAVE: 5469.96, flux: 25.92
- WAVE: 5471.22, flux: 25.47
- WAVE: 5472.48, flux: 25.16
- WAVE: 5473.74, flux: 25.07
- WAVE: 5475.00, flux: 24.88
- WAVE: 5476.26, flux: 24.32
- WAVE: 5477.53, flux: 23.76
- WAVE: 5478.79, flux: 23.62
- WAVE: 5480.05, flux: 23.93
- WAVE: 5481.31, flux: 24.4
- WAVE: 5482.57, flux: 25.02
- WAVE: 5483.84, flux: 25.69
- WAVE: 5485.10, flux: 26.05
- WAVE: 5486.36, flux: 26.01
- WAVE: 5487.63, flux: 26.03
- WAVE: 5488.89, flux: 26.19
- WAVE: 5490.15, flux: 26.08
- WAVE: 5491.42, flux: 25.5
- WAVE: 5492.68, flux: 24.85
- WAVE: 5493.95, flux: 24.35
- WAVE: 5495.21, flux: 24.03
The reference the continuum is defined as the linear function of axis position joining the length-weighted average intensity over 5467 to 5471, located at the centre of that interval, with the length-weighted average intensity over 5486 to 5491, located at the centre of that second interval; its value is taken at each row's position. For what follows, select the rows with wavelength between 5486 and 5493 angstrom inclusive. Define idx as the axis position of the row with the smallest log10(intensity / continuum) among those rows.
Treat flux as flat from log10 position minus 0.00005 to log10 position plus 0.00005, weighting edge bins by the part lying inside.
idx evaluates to 5492.68 angstrom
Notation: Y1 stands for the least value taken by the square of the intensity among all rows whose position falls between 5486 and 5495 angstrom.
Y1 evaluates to 593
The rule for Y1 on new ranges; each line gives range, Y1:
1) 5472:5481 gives 558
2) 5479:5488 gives 573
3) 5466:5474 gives 629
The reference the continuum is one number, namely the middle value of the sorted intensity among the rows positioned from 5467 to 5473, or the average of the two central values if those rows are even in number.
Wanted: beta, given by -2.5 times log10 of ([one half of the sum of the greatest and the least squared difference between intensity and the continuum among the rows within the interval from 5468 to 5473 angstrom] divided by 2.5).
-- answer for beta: 2.3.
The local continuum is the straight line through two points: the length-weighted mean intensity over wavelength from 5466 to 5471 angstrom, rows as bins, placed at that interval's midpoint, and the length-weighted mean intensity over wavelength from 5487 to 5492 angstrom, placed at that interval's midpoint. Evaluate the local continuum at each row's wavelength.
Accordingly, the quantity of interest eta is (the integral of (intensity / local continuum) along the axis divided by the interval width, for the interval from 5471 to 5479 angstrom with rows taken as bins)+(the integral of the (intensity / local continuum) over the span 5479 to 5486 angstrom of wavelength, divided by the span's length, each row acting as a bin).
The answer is 1.91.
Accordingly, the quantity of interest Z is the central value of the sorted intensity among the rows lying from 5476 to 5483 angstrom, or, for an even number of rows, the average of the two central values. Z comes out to 24.1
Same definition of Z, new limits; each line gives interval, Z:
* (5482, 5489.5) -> 26.0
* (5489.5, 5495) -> 25.2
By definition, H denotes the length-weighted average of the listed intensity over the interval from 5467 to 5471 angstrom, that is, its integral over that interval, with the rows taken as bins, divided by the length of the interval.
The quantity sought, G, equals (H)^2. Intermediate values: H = 26.1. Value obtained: 680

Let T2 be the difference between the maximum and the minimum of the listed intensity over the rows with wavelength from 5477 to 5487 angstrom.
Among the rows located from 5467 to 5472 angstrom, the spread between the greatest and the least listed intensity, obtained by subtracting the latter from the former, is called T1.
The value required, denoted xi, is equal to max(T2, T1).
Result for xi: 2.4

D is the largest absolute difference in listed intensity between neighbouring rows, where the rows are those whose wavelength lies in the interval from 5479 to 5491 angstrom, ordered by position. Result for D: 0.67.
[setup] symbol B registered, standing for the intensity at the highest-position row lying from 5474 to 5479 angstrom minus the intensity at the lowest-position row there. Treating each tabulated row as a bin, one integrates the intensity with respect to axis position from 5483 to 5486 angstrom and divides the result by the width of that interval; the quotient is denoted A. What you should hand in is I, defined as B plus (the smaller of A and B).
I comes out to -2.5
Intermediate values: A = 25.81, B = -1.26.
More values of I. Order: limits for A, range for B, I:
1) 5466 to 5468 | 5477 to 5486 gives 4.6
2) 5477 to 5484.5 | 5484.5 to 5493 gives -2.4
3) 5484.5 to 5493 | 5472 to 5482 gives -1.5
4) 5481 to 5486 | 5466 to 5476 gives -2.4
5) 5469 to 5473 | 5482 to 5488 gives 2.0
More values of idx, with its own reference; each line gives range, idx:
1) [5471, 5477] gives 5476.26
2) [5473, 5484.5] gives 5478.79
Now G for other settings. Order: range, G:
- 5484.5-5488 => 676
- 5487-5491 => 680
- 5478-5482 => 578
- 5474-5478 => 594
